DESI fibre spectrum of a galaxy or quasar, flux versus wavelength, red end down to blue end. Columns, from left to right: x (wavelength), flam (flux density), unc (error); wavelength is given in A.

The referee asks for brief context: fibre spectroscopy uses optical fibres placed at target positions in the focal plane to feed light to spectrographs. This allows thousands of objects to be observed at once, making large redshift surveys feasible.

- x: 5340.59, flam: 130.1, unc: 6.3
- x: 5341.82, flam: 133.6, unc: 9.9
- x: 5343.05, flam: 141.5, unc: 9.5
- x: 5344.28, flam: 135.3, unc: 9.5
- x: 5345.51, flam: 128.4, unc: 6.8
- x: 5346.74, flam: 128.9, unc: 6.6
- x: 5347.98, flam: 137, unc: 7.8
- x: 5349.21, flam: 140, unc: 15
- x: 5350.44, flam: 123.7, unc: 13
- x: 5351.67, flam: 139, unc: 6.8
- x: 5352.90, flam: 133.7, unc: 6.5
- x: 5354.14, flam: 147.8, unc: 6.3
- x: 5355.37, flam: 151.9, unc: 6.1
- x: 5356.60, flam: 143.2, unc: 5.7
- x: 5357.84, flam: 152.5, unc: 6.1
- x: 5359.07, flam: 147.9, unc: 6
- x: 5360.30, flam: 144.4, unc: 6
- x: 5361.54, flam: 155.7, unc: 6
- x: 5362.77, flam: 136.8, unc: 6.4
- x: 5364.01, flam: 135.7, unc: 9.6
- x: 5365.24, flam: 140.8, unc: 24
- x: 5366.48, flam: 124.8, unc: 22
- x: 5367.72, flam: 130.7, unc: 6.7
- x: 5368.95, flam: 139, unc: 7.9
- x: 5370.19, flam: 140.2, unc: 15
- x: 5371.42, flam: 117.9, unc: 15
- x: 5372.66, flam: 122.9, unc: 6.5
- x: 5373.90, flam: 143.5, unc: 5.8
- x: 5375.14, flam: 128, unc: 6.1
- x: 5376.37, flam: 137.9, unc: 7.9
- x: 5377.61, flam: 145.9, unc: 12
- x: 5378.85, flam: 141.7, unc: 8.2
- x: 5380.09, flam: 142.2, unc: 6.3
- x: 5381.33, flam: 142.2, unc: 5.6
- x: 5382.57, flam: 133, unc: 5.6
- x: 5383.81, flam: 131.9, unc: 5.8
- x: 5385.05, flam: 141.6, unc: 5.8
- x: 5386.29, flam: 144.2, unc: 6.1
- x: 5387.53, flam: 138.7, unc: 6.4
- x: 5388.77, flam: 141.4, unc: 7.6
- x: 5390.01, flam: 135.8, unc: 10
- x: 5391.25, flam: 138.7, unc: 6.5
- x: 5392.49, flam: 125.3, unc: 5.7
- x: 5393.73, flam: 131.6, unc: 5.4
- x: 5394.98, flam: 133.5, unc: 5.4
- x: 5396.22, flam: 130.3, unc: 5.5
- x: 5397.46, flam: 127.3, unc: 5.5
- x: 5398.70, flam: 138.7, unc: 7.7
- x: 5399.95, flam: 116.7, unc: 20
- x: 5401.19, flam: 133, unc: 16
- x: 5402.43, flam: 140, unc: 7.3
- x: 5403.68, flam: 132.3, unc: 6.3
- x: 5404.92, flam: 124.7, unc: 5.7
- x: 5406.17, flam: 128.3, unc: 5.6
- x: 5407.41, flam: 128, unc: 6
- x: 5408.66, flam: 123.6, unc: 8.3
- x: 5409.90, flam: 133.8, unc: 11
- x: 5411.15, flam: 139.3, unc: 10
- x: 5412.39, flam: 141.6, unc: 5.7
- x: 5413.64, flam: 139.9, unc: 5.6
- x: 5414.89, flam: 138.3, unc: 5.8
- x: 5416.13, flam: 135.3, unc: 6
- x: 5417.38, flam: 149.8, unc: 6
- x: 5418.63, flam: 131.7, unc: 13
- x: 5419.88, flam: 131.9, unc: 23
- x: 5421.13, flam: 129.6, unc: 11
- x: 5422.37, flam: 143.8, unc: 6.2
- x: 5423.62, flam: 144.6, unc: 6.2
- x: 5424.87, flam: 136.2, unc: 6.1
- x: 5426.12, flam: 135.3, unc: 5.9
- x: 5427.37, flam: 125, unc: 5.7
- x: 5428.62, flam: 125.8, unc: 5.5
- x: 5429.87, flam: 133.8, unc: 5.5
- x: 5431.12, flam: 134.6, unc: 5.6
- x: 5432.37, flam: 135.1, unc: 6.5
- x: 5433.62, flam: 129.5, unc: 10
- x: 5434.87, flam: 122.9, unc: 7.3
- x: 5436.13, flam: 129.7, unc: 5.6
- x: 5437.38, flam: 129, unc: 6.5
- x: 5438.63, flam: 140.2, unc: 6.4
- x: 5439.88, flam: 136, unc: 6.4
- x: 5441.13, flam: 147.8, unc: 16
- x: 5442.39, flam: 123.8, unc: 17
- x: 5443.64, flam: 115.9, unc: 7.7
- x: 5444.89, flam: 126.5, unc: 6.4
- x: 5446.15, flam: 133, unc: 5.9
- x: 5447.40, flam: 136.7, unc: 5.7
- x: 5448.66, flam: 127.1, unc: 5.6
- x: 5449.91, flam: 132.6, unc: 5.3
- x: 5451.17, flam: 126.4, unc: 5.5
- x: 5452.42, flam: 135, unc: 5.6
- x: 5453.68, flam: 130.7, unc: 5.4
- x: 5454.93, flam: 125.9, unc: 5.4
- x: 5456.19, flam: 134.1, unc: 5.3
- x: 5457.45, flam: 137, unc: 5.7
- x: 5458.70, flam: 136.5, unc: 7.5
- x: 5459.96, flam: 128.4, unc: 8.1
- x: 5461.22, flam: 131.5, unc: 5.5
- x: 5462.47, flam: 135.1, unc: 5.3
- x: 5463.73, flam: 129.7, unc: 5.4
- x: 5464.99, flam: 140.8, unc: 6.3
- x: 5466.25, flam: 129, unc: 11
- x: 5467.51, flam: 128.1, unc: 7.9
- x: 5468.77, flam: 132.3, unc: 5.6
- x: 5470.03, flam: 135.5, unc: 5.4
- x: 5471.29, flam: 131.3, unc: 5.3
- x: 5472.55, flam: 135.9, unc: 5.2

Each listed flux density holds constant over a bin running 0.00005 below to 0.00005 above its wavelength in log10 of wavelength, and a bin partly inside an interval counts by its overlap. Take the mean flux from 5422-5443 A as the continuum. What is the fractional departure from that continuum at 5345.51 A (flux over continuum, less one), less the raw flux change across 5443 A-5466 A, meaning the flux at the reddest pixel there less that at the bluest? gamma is -25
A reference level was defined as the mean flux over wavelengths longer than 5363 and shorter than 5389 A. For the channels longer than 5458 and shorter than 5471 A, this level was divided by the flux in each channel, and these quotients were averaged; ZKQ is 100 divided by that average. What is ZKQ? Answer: 97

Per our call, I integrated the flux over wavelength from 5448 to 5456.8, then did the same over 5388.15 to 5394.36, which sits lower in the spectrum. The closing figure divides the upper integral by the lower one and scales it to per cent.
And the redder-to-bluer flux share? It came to 137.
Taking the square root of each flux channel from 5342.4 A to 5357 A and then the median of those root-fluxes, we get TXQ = 11.75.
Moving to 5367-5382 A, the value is 11.82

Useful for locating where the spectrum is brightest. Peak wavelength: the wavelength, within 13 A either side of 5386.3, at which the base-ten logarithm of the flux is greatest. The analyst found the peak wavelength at 5377.61 A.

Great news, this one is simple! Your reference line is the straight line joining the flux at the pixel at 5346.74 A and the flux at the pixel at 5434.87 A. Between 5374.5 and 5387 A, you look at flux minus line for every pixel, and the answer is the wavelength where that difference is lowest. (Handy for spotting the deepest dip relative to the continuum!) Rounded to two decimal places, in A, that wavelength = 5375.14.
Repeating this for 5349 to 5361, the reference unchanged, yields 5350.44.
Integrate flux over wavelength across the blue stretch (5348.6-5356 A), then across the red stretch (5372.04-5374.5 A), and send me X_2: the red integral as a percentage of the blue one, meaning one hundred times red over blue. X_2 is 32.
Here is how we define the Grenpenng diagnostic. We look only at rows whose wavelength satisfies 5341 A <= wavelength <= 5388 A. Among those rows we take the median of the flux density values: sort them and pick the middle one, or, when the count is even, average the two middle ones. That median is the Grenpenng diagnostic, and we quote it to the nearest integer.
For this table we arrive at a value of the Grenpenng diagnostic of 139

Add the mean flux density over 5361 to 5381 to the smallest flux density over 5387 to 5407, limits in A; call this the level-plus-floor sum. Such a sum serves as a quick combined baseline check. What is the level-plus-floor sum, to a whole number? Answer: 253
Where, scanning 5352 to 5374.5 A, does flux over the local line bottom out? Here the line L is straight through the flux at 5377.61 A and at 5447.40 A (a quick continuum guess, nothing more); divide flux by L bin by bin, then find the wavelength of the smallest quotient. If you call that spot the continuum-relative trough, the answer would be 5371.42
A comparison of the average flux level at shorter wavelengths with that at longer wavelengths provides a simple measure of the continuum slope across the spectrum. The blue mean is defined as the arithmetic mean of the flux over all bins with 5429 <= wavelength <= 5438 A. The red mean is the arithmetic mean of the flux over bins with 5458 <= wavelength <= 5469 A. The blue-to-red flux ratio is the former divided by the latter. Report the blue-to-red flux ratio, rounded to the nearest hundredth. 0.99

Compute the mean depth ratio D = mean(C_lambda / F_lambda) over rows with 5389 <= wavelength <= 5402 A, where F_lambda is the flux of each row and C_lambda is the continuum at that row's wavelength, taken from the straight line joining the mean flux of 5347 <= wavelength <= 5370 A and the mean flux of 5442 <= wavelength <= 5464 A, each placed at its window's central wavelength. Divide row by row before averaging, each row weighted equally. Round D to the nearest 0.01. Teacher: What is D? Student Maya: 1.04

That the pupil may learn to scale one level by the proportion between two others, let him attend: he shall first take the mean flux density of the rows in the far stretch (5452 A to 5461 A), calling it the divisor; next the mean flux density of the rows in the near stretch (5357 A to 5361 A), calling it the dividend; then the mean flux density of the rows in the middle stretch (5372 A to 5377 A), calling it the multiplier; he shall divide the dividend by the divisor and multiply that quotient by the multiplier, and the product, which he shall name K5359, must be 149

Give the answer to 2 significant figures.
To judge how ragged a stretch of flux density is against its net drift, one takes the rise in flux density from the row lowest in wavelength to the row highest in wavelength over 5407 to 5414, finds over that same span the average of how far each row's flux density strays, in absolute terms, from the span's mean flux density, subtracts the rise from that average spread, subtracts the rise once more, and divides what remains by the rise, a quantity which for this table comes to -1.5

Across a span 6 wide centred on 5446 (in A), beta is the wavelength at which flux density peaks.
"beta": 5447.40 A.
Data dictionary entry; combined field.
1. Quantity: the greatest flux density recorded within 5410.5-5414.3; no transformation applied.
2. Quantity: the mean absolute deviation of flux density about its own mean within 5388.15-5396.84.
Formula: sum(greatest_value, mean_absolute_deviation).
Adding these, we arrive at 146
